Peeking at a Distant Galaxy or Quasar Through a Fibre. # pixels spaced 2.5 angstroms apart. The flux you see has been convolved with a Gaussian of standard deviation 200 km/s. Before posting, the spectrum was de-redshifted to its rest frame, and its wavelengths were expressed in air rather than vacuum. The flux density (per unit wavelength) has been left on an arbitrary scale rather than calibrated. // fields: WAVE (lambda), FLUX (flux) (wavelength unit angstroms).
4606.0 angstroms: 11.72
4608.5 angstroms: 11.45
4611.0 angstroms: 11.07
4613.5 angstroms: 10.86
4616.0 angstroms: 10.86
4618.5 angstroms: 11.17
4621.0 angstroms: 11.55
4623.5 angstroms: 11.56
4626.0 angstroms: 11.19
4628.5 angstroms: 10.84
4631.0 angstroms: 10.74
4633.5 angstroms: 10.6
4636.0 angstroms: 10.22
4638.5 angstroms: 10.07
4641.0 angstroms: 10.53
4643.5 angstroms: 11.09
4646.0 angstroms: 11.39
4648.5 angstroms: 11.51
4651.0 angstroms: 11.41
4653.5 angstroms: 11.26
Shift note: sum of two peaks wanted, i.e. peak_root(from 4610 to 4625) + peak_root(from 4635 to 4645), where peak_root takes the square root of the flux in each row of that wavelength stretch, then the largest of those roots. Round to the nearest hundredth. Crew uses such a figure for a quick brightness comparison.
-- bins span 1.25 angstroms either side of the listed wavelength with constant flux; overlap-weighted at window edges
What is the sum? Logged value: 6.73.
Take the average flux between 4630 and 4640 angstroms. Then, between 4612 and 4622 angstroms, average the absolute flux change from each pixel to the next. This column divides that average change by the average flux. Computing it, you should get 0.0221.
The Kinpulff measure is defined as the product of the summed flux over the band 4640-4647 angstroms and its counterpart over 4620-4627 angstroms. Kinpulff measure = 1132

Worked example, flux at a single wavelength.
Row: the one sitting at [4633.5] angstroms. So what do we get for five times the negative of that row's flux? -53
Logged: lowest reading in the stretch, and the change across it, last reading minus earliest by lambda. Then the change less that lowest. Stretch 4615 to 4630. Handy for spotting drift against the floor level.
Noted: -10.9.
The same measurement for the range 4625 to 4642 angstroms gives -10.7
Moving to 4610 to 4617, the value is -11.1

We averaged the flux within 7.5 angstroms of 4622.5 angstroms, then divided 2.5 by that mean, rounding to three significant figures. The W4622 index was 0.223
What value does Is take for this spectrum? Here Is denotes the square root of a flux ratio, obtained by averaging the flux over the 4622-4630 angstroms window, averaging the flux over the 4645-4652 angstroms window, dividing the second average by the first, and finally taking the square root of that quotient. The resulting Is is 1.01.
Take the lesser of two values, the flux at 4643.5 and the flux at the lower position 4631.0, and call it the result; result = 10.7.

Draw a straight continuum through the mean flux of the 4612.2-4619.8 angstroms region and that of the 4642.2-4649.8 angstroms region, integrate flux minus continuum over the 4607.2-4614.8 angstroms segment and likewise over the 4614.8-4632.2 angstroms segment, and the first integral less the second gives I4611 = 0.4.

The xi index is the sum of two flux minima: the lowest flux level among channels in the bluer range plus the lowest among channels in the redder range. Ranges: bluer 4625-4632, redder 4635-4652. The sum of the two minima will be 20.81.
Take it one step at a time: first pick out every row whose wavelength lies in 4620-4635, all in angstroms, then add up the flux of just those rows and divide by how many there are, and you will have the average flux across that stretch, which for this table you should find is 11.1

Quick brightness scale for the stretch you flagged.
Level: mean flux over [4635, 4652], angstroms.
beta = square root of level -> 3.30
